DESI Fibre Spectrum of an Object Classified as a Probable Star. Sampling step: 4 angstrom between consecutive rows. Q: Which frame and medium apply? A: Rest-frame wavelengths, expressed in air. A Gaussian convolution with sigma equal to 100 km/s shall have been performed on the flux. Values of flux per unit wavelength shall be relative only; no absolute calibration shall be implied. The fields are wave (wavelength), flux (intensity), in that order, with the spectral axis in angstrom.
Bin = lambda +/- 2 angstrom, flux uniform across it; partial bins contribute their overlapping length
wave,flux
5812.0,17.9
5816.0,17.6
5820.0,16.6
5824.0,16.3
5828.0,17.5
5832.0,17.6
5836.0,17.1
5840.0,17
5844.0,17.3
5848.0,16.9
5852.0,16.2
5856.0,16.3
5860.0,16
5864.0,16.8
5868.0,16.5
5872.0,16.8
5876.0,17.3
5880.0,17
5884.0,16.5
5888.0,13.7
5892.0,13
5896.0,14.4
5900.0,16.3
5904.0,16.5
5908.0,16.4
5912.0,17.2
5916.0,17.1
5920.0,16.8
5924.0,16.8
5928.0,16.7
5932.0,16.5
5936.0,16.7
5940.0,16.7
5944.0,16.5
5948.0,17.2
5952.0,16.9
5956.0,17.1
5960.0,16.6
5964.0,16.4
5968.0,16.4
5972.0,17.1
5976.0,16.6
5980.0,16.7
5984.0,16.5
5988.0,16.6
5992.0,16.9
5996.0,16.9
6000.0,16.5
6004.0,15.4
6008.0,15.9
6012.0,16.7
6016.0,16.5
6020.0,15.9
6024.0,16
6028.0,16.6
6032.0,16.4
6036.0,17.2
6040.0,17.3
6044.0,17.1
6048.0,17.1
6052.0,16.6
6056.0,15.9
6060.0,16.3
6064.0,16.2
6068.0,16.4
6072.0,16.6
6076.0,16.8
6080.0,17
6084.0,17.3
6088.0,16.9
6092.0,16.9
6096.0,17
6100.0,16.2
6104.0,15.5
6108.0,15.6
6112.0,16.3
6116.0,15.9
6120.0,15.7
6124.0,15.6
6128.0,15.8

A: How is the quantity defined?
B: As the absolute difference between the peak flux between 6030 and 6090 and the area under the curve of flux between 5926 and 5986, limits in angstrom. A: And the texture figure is 985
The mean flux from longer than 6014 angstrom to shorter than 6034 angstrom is 16.3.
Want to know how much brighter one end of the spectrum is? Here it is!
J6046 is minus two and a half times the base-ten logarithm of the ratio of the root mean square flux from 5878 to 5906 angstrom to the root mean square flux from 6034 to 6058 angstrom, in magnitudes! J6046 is 0.10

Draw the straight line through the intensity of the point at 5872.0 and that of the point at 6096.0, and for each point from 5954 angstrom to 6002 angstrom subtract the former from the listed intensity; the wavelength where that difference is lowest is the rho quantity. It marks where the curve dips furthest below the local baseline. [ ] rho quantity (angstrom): 5968.0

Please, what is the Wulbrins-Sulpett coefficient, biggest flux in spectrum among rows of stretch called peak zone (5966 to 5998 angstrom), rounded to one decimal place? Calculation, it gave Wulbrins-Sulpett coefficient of 17.1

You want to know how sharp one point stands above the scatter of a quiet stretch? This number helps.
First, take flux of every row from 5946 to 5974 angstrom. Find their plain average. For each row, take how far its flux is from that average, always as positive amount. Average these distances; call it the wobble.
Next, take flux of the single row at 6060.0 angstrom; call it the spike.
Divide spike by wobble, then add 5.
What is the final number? 60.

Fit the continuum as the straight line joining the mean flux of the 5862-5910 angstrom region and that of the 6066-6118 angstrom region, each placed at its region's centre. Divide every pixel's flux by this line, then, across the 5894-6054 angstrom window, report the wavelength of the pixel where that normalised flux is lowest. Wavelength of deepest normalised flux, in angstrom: 5896.0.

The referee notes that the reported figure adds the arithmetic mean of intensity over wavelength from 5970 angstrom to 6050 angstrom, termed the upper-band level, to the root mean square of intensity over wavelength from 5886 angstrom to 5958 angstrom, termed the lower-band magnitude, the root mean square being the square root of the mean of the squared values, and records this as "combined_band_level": 32.9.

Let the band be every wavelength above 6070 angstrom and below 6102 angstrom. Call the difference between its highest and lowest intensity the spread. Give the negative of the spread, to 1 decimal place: -1.1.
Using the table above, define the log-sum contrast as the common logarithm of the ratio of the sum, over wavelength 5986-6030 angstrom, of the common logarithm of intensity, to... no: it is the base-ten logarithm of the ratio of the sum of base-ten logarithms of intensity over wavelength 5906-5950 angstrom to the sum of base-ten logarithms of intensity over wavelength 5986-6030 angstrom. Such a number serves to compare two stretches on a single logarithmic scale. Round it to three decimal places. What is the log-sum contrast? 0.004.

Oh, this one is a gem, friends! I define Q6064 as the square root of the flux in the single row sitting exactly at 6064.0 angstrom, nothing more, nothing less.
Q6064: 4.02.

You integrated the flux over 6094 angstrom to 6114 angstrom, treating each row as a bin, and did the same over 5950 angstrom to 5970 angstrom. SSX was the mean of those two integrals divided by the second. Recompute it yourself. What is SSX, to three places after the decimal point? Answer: 0.983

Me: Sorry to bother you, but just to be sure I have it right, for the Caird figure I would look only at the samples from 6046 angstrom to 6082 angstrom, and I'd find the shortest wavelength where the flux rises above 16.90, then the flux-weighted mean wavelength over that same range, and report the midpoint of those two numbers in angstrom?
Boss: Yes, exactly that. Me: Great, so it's 6056.0 angstrom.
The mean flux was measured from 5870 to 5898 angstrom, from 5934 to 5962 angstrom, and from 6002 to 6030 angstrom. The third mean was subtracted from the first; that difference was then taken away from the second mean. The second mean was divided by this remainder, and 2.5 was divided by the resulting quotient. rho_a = 2.59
